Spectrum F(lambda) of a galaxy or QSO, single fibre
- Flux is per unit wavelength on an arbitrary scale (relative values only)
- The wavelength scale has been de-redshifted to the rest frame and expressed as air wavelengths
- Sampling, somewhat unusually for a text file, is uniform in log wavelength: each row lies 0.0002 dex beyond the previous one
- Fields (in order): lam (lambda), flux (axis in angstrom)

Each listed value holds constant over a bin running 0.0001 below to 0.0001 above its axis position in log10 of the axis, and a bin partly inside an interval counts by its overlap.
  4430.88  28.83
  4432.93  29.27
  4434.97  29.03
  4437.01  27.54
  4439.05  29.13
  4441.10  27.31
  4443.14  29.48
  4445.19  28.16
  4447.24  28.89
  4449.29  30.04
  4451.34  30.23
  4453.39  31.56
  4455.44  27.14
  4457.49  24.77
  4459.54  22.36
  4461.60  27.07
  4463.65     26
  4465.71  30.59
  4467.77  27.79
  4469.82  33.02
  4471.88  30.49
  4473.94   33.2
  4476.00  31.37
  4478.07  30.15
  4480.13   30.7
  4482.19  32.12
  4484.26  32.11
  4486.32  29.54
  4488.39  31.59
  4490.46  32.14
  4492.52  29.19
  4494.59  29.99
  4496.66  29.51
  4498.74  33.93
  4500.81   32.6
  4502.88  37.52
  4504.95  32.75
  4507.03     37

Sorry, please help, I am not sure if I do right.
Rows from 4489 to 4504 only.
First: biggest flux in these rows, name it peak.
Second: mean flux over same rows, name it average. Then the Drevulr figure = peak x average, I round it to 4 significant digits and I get 1205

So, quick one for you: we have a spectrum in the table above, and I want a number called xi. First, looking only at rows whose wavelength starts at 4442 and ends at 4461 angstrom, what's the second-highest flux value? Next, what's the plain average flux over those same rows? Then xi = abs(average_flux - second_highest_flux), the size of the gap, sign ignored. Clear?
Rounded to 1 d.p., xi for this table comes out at 2.2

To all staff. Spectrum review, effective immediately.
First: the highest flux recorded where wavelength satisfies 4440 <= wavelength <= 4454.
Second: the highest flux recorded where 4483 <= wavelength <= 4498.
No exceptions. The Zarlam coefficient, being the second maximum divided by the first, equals 1.018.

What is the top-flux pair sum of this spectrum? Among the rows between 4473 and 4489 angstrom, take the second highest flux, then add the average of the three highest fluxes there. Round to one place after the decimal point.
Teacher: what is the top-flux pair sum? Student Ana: 64.6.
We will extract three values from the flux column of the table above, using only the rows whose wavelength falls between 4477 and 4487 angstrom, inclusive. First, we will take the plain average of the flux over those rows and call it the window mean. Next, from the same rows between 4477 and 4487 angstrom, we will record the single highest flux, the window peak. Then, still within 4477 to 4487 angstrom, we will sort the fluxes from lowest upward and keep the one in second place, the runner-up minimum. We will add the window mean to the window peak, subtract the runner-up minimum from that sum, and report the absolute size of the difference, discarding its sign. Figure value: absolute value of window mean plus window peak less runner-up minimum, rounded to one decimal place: 32.9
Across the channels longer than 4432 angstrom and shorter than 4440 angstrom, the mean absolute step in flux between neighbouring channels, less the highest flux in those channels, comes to -28.2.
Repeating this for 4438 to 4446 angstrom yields -27.7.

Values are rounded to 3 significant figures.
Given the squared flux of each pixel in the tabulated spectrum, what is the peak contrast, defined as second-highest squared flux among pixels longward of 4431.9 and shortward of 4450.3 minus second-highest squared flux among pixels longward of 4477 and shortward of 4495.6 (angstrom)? -163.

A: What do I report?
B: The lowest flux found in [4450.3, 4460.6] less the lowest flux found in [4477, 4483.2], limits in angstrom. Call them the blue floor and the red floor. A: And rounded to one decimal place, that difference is -7.8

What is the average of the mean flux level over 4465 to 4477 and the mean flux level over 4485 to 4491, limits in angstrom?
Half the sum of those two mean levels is 31.1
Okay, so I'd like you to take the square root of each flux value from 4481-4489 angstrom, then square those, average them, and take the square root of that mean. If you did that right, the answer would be 5.60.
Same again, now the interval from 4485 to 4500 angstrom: 5.55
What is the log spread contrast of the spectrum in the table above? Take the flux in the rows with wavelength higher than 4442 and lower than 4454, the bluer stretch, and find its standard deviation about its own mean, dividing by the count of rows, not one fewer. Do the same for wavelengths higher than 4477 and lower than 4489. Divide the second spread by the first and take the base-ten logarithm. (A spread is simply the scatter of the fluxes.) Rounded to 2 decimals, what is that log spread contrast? -0.04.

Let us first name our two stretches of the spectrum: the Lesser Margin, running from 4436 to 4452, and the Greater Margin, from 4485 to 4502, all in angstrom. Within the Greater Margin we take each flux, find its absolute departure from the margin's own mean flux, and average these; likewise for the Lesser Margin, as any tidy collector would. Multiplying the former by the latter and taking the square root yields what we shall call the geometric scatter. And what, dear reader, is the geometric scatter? 1.2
